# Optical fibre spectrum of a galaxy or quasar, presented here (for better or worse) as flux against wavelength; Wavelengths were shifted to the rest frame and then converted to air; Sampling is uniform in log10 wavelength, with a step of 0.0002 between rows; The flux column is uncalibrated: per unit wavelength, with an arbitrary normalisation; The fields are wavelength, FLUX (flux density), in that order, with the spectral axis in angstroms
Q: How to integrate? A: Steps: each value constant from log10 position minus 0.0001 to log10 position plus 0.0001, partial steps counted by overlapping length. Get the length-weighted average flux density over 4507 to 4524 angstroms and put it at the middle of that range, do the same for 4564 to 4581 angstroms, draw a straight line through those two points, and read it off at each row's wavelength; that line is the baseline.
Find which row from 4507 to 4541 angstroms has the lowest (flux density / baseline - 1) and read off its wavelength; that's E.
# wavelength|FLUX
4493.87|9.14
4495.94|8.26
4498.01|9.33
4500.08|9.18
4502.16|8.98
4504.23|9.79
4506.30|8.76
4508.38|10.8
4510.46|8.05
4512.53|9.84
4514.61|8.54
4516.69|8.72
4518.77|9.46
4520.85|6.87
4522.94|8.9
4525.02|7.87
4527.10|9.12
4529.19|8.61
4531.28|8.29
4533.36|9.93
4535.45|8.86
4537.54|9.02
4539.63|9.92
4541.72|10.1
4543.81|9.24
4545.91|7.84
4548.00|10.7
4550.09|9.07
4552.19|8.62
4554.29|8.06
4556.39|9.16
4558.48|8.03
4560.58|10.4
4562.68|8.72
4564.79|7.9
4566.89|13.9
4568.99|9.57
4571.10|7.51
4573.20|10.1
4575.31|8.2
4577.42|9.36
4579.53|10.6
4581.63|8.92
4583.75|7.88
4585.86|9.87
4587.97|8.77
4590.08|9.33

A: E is 4520.85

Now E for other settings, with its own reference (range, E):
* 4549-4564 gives 4558.48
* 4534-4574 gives 4571.10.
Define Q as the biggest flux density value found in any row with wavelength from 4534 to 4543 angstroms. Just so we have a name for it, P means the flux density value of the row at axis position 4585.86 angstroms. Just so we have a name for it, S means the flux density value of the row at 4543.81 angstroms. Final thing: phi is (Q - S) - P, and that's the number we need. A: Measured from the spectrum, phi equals -9.0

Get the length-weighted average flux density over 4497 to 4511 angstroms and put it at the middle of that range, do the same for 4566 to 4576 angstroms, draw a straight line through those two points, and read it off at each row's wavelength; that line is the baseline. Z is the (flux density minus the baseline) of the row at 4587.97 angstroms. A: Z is -1.2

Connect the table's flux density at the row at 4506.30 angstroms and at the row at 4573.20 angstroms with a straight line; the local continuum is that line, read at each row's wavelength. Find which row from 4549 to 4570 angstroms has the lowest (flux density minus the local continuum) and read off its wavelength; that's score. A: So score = 4564.79 angstroms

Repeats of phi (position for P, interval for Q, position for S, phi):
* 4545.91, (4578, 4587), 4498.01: -6.6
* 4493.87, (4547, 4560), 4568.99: -8.0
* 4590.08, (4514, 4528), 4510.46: -7.9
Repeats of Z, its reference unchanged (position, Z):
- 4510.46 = -1.3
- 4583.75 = -2.1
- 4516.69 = -0.7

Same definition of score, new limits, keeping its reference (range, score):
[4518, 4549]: 4520.85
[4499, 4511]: 4510.46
